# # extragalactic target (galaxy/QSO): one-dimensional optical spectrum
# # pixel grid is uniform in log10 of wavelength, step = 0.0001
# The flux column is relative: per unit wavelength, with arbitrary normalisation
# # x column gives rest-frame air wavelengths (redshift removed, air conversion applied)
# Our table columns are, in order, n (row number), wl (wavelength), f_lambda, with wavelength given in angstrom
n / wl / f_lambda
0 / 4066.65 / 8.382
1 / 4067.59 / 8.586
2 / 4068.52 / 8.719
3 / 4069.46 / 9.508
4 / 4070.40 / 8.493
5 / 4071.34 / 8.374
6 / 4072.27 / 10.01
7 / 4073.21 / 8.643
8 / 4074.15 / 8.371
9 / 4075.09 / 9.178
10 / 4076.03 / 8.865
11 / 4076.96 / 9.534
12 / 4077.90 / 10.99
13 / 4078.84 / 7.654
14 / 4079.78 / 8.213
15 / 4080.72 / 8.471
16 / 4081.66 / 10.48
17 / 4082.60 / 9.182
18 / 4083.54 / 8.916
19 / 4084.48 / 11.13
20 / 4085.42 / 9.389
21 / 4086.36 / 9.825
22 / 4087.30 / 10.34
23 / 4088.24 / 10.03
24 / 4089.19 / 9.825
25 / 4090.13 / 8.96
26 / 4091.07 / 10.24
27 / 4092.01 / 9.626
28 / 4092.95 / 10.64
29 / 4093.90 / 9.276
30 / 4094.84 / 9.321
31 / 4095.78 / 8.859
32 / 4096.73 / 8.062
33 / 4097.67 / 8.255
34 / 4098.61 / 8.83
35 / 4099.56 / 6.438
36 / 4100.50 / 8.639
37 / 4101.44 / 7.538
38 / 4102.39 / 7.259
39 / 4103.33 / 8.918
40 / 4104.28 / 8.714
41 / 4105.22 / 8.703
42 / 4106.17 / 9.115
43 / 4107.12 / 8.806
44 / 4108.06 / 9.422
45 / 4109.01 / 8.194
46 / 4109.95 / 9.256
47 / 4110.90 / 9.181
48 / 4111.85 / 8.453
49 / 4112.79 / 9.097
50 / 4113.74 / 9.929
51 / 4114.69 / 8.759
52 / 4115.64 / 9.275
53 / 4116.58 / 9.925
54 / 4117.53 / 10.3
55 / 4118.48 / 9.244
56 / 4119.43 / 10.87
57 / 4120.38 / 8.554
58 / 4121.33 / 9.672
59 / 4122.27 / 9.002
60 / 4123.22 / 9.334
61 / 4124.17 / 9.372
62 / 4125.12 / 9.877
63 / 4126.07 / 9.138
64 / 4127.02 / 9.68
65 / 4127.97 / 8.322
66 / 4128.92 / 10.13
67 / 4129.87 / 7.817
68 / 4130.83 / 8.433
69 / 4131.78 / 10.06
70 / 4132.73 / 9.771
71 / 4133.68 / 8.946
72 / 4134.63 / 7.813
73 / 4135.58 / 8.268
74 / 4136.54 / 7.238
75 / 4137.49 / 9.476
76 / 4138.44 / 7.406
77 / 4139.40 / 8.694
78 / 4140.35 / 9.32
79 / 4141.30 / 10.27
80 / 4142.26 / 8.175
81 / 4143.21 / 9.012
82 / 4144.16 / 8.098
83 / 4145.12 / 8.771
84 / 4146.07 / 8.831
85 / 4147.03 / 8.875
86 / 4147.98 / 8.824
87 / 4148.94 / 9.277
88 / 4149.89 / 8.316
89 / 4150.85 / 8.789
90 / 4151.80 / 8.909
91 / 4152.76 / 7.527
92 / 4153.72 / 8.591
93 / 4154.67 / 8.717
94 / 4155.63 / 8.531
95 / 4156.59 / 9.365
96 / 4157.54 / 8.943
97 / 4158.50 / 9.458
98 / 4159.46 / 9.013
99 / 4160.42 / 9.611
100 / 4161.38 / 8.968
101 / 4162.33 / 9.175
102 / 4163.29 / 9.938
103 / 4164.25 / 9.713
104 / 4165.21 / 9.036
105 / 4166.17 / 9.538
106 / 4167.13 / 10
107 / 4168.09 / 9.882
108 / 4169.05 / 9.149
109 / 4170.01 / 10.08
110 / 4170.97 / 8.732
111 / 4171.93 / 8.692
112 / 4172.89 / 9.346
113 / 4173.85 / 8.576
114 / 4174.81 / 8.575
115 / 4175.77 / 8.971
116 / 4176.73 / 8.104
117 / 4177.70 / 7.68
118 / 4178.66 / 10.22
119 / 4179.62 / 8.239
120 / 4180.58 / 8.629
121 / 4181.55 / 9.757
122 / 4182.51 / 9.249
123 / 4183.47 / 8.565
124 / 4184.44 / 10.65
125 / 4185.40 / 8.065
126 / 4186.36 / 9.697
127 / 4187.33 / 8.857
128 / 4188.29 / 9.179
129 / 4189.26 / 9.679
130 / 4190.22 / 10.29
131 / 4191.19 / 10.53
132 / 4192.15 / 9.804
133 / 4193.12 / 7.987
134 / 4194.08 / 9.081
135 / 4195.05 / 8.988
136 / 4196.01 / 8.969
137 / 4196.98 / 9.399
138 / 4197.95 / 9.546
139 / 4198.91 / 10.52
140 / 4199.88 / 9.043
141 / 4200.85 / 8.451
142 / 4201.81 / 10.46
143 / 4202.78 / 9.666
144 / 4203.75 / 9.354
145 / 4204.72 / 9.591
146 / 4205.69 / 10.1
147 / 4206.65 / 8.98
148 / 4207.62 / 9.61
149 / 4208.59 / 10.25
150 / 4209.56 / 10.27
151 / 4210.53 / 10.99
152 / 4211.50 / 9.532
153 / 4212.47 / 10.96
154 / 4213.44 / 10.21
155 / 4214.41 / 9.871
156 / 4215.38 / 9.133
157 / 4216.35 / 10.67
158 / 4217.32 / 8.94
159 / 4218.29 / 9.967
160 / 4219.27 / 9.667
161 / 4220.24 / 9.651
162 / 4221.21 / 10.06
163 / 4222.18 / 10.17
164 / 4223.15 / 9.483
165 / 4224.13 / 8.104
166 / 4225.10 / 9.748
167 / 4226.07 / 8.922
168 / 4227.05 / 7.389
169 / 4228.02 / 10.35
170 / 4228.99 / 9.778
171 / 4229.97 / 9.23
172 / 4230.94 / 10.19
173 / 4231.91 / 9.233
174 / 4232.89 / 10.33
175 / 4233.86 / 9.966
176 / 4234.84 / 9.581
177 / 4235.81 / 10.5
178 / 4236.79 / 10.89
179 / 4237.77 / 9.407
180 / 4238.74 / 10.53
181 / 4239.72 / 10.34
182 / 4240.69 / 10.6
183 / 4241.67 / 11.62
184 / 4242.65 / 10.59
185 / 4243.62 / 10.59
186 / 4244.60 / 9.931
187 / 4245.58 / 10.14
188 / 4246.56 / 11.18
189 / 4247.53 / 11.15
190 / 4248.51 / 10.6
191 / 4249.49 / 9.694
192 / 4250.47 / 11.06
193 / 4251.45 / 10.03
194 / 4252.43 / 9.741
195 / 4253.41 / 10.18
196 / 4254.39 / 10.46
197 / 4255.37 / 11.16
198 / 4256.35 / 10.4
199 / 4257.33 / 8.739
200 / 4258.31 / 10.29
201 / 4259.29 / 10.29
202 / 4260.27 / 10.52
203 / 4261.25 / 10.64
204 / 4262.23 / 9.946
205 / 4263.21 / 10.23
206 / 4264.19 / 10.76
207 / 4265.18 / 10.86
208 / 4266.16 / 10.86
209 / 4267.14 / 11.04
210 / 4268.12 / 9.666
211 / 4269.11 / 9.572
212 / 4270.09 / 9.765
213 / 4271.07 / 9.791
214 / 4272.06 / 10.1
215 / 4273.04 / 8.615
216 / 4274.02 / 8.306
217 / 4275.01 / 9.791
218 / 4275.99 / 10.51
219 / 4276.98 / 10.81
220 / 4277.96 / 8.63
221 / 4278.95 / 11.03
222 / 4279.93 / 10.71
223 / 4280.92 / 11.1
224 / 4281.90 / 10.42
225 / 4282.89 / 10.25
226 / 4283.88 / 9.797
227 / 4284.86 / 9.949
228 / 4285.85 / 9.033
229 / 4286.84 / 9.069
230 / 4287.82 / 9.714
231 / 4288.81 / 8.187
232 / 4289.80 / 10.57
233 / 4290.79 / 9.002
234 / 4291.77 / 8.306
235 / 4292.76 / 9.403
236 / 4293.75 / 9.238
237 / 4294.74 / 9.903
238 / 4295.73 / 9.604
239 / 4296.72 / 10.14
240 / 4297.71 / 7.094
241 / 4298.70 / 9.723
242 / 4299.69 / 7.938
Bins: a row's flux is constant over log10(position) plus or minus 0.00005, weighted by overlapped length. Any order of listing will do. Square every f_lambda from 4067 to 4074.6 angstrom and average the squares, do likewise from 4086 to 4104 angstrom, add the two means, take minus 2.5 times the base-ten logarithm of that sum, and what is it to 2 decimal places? -5.51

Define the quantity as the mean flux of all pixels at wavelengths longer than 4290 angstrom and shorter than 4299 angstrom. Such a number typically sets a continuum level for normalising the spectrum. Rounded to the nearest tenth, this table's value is 9.2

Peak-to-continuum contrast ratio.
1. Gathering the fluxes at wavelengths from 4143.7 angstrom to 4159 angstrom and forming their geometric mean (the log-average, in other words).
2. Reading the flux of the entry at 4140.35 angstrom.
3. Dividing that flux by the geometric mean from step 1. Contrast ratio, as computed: 1.07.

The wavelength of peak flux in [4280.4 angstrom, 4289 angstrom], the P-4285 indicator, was 4280.92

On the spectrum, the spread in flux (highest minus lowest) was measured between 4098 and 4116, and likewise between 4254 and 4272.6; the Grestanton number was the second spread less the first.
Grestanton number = -1.1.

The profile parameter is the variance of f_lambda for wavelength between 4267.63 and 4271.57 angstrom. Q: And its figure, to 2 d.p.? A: 0.01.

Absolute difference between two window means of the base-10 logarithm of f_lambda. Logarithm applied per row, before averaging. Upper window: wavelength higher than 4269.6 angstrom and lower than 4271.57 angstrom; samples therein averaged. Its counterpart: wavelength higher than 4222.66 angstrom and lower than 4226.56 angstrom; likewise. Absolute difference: 0.034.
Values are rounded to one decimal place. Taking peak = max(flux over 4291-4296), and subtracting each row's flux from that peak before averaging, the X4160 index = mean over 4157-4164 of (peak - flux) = 0.6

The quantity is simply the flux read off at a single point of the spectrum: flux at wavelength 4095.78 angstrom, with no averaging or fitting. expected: 8.859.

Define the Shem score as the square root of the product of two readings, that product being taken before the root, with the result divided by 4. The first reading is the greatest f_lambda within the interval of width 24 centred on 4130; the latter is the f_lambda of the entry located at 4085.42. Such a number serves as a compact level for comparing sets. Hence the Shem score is 2.53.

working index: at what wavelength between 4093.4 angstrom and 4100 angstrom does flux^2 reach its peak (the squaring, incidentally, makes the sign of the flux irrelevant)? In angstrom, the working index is 4094.84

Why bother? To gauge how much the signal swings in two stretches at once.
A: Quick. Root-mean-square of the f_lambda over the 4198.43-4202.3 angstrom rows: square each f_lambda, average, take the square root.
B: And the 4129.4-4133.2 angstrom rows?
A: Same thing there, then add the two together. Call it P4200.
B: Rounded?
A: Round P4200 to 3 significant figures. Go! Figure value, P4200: 18.7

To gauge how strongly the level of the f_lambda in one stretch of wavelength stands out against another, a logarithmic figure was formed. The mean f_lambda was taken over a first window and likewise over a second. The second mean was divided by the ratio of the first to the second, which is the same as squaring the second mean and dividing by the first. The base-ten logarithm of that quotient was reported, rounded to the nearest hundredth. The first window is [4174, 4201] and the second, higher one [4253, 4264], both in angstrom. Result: 1.06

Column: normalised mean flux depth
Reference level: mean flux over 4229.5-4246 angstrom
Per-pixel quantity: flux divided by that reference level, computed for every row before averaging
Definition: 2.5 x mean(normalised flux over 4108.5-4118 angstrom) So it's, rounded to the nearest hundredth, 2.26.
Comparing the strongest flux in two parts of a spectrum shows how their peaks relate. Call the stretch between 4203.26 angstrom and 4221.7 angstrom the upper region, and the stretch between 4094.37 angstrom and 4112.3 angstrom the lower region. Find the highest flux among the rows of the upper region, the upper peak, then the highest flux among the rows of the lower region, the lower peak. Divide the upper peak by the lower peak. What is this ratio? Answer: 1.17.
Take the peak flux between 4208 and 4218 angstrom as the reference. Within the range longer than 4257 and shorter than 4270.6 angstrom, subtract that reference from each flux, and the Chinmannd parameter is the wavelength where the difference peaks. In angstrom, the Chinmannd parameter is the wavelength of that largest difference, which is 4267.14 angstrom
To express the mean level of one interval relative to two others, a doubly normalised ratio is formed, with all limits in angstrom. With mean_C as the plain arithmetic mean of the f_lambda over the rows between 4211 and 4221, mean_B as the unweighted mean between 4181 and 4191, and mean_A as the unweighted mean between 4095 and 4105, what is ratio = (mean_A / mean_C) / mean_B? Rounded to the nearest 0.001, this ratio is 0.088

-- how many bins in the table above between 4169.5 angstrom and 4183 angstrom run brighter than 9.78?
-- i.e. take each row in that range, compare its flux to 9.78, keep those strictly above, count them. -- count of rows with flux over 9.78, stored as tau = 2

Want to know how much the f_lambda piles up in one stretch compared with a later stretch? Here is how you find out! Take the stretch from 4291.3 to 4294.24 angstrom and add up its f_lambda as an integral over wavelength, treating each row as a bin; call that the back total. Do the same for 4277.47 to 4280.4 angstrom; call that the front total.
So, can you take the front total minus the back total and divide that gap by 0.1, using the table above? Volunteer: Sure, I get 33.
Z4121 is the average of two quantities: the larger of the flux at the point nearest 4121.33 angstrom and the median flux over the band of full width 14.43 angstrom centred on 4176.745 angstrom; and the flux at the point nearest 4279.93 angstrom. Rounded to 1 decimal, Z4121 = 10.2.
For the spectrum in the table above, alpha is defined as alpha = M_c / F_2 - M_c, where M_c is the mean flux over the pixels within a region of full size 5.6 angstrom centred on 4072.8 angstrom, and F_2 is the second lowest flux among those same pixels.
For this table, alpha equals -7.8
